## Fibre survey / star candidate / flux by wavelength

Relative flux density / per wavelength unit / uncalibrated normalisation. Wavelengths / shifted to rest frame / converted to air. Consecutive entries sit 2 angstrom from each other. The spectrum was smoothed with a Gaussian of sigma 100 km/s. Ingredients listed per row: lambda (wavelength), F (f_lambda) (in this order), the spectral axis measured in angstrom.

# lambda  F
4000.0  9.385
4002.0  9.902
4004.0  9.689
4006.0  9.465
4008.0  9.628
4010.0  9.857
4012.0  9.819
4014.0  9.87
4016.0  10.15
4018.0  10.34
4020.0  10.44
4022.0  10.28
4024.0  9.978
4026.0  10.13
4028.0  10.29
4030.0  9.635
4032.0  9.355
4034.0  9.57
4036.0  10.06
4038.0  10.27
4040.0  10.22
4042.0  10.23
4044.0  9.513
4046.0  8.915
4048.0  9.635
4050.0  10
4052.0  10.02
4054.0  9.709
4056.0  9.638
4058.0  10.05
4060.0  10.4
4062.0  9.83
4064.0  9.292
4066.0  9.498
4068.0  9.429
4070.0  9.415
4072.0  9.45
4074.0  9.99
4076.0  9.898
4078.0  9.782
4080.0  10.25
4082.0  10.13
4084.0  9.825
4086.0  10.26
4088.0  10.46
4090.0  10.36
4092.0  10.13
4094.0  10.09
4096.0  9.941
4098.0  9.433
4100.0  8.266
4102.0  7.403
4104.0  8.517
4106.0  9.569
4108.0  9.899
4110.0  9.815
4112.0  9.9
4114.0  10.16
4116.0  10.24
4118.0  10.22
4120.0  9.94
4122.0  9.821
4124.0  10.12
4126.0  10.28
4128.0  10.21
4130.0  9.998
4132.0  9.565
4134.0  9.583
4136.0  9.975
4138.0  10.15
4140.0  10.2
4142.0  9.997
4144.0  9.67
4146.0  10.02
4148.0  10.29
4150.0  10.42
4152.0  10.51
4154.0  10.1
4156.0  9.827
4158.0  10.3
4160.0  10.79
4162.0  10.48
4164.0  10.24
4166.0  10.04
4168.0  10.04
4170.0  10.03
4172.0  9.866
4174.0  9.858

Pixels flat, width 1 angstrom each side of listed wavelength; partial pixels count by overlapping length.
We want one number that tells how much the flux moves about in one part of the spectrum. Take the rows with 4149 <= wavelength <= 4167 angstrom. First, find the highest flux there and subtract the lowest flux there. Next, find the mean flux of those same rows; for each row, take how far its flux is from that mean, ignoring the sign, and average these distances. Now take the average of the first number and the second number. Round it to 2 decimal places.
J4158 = 0.59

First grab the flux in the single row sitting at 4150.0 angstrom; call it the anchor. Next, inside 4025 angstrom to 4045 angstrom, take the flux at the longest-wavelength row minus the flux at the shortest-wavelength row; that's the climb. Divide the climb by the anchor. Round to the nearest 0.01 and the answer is -0.06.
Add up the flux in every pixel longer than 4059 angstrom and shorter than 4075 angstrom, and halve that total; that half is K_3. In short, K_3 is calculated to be 39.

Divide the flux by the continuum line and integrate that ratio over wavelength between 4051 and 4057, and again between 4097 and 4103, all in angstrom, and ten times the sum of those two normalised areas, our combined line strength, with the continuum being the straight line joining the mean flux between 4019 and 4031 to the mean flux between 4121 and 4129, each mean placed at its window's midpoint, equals 107.7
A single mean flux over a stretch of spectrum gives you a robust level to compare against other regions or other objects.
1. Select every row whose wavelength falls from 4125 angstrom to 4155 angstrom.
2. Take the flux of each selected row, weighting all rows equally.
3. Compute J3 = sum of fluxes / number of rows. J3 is 10.1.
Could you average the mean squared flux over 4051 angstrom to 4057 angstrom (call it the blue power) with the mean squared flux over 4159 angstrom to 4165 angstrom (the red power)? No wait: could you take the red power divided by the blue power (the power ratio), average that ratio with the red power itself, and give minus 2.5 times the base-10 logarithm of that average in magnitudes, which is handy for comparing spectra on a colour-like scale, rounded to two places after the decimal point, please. -4.37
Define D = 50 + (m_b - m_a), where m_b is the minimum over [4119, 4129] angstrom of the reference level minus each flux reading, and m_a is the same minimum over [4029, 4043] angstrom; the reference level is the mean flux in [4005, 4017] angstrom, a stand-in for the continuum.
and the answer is 50.0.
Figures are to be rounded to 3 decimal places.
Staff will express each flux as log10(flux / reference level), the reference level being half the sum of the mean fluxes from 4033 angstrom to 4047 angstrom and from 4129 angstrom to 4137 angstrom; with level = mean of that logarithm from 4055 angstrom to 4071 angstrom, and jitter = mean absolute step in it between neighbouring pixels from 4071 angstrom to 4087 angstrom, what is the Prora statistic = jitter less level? 0.018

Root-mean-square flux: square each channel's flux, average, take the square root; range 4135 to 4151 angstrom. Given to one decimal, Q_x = 10.1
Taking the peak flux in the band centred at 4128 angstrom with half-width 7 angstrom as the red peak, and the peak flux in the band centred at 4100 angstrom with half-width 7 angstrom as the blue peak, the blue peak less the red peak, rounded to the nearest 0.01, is -0.19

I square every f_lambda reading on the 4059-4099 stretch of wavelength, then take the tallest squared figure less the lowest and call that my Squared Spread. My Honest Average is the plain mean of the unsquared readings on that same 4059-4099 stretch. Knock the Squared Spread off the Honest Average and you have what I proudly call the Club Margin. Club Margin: -13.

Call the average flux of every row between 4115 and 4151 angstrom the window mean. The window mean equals 10.0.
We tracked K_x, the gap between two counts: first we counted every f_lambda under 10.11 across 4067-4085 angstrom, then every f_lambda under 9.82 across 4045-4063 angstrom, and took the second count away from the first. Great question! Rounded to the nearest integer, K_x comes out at 3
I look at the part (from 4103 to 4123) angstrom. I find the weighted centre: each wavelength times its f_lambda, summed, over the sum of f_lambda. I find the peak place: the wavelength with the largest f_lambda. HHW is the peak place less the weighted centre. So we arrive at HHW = 2.8 angstrom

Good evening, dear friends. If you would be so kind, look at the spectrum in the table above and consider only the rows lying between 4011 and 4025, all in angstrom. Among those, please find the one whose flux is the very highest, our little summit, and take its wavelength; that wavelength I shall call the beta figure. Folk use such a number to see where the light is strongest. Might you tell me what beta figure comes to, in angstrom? 4020.0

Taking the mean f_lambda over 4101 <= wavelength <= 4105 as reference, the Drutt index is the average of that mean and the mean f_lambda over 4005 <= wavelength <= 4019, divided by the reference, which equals 1.12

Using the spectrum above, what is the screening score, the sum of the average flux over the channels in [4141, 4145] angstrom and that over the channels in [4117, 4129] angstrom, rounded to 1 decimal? 19.9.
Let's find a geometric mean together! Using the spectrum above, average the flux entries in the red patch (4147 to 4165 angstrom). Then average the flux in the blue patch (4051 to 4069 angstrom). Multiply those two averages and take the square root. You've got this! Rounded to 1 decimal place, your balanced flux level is 10.0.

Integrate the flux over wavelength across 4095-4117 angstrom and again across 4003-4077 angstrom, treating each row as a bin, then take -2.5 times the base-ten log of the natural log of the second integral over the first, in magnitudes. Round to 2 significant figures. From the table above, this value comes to -0.25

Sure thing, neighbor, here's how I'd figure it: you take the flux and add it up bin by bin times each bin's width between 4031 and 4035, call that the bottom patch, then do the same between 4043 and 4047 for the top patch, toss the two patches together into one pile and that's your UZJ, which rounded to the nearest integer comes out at 75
